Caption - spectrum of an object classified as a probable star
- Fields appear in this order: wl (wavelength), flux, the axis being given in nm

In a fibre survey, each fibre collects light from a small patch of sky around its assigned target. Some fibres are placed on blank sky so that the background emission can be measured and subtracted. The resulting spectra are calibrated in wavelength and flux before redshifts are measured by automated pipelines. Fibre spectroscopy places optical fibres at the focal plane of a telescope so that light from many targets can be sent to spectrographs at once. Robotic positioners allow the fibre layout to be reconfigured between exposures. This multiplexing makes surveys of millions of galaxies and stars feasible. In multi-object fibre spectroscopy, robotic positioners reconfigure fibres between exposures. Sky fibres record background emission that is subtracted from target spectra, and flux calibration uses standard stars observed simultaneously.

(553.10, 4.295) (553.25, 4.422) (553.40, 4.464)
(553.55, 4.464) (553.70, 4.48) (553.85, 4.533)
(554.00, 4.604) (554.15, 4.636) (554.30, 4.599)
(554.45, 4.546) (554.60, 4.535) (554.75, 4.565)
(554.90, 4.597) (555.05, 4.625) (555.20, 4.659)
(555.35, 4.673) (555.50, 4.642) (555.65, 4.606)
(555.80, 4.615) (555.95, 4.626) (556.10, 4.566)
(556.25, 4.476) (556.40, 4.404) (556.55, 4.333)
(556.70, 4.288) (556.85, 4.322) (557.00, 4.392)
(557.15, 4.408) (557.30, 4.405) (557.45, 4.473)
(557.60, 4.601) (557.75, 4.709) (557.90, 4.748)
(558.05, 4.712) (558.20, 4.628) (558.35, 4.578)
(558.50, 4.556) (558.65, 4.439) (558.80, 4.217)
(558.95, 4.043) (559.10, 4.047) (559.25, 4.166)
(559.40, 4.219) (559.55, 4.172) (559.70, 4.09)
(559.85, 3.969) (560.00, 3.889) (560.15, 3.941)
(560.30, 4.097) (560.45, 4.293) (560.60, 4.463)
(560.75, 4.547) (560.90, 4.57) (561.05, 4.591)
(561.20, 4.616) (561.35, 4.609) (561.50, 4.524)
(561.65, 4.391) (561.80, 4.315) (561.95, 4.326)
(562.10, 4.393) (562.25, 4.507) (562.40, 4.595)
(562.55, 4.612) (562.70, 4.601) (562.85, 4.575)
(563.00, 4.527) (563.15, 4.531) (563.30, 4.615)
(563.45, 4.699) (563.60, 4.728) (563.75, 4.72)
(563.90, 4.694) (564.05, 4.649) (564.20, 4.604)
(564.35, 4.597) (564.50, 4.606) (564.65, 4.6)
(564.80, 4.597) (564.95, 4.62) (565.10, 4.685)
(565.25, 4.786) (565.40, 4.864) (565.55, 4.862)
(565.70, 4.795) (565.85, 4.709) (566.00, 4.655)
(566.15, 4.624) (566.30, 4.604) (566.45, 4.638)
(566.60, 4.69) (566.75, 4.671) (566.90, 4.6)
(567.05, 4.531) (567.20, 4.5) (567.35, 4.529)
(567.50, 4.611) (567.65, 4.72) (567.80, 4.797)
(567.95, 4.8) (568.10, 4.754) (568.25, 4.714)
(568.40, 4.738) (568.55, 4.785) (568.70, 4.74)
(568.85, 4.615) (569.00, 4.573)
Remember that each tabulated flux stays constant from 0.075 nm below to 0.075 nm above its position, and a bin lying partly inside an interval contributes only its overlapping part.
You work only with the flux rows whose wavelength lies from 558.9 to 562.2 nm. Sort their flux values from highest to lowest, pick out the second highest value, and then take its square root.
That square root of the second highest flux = 2.15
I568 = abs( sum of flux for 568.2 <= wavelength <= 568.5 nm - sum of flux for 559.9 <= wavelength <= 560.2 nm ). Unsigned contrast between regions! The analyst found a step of 1.6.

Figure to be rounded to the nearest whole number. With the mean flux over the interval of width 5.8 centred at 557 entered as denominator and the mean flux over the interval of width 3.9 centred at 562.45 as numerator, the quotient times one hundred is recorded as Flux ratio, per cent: 102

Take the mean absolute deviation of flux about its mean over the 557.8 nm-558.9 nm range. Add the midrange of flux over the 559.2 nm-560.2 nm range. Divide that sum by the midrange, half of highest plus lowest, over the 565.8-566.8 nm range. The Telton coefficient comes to 0.90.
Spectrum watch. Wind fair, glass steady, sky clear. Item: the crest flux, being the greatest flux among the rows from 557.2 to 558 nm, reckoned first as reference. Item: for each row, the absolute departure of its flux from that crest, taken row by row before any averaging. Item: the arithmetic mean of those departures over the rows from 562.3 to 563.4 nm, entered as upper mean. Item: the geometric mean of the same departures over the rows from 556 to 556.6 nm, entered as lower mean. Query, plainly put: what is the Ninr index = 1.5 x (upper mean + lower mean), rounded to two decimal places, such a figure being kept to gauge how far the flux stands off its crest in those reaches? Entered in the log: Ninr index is 0.69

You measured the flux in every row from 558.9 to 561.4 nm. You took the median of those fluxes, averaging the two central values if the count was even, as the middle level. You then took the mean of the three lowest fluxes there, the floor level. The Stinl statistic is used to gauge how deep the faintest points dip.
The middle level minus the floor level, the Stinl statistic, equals 0.24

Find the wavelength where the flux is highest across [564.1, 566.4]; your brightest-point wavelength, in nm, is 565.40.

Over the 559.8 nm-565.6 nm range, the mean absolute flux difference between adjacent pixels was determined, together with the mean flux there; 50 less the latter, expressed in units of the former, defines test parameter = 819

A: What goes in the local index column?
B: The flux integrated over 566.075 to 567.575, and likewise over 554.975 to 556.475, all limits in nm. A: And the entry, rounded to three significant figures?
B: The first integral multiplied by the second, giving 47.5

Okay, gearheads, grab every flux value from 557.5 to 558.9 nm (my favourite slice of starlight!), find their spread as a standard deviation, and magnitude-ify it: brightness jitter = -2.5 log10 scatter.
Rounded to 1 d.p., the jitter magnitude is 2.0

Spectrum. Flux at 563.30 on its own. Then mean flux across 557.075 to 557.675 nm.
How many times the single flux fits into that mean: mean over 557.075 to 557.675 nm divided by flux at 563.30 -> 0.97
